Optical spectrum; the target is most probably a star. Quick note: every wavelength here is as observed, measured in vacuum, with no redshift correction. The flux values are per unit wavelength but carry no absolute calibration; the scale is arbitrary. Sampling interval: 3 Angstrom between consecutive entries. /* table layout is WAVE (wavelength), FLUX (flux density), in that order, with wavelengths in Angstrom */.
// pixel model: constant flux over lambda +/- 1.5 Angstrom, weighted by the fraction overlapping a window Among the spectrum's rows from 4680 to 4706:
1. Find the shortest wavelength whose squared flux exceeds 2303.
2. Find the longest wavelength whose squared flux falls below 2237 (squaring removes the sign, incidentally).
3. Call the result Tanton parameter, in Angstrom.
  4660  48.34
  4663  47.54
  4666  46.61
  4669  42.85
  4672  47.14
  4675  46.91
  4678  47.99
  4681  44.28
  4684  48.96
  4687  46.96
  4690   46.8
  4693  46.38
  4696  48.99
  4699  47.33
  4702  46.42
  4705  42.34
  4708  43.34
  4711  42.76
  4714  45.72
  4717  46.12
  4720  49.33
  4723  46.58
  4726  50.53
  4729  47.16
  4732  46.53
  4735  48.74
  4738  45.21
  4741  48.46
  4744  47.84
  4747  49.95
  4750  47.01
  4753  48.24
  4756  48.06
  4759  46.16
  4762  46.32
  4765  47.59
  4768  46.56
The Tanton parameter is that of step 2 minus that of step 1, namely 21 Angstrom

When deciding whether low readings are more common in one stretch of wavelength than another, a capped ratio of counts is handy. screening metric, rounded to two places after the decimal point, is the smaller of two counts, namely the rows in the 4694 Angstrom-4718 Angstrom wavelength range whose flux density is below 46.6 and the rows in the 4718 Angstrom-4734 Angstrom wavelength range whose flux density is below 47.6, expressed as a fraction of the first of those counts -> 0.50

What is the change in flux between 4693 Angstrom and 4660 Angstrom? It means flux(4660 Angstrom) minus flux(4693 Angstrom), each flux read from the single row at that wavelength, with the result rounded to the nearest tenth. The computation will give 2.0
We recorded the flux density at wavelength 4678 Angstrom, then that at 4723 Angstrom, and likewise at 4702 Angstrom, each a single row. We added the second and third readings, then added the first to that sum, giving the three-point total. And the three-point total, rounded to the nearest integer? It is 141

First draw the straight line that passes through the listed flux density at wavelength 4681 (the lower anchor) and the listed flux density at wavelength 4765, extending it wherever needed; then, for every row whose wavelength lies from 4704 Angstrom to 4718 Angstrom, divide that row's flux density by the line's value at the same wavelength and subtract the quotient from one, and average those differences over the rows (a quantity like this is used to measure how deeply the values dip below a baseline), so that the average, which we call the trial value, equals 0.031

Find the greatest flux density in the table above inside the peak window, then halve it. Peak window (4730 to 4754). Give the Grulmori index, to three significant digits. 25.0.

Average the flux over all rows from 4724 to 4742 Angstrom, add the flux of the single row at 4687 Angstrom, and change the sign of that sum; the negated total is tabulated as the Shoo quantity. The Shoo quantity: -95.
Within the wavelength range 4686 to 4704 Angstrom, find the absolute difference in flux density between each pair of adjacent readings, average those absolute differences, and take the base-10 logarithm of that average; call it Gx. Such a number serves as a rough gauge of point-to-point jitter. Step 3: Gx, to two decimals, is 0.06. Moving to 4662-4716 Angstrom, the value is 0.31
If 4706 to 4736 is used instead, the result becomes 0.35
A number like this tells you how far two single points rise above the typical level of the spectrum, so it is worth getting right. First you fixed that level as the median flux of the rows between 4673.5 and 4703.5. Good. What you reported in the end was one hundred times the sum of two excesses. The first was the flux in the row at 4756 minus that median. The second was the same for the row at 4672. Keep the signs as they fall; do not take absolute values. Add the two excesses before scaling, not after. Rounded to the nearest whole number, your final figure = 133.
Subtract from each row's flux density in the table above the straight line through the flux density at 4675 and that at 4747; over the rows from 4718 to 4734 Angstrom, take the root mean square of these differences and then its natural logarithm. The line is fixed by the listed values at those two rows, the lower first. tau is 0.69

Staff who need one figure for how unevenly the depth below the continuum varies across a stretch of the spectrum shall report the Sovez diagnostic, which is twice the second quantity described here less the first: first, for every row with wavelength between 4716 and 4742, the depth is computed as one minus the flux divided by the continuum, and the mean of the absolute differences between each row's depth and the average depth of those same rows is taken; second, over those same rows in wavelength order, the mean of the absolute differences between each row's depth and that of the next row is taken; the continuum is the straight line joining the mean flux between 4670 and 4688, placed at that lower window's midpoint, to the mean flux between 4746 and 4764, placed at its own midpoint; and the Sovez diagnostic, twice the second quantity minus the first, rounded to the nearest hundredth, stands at 0.09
